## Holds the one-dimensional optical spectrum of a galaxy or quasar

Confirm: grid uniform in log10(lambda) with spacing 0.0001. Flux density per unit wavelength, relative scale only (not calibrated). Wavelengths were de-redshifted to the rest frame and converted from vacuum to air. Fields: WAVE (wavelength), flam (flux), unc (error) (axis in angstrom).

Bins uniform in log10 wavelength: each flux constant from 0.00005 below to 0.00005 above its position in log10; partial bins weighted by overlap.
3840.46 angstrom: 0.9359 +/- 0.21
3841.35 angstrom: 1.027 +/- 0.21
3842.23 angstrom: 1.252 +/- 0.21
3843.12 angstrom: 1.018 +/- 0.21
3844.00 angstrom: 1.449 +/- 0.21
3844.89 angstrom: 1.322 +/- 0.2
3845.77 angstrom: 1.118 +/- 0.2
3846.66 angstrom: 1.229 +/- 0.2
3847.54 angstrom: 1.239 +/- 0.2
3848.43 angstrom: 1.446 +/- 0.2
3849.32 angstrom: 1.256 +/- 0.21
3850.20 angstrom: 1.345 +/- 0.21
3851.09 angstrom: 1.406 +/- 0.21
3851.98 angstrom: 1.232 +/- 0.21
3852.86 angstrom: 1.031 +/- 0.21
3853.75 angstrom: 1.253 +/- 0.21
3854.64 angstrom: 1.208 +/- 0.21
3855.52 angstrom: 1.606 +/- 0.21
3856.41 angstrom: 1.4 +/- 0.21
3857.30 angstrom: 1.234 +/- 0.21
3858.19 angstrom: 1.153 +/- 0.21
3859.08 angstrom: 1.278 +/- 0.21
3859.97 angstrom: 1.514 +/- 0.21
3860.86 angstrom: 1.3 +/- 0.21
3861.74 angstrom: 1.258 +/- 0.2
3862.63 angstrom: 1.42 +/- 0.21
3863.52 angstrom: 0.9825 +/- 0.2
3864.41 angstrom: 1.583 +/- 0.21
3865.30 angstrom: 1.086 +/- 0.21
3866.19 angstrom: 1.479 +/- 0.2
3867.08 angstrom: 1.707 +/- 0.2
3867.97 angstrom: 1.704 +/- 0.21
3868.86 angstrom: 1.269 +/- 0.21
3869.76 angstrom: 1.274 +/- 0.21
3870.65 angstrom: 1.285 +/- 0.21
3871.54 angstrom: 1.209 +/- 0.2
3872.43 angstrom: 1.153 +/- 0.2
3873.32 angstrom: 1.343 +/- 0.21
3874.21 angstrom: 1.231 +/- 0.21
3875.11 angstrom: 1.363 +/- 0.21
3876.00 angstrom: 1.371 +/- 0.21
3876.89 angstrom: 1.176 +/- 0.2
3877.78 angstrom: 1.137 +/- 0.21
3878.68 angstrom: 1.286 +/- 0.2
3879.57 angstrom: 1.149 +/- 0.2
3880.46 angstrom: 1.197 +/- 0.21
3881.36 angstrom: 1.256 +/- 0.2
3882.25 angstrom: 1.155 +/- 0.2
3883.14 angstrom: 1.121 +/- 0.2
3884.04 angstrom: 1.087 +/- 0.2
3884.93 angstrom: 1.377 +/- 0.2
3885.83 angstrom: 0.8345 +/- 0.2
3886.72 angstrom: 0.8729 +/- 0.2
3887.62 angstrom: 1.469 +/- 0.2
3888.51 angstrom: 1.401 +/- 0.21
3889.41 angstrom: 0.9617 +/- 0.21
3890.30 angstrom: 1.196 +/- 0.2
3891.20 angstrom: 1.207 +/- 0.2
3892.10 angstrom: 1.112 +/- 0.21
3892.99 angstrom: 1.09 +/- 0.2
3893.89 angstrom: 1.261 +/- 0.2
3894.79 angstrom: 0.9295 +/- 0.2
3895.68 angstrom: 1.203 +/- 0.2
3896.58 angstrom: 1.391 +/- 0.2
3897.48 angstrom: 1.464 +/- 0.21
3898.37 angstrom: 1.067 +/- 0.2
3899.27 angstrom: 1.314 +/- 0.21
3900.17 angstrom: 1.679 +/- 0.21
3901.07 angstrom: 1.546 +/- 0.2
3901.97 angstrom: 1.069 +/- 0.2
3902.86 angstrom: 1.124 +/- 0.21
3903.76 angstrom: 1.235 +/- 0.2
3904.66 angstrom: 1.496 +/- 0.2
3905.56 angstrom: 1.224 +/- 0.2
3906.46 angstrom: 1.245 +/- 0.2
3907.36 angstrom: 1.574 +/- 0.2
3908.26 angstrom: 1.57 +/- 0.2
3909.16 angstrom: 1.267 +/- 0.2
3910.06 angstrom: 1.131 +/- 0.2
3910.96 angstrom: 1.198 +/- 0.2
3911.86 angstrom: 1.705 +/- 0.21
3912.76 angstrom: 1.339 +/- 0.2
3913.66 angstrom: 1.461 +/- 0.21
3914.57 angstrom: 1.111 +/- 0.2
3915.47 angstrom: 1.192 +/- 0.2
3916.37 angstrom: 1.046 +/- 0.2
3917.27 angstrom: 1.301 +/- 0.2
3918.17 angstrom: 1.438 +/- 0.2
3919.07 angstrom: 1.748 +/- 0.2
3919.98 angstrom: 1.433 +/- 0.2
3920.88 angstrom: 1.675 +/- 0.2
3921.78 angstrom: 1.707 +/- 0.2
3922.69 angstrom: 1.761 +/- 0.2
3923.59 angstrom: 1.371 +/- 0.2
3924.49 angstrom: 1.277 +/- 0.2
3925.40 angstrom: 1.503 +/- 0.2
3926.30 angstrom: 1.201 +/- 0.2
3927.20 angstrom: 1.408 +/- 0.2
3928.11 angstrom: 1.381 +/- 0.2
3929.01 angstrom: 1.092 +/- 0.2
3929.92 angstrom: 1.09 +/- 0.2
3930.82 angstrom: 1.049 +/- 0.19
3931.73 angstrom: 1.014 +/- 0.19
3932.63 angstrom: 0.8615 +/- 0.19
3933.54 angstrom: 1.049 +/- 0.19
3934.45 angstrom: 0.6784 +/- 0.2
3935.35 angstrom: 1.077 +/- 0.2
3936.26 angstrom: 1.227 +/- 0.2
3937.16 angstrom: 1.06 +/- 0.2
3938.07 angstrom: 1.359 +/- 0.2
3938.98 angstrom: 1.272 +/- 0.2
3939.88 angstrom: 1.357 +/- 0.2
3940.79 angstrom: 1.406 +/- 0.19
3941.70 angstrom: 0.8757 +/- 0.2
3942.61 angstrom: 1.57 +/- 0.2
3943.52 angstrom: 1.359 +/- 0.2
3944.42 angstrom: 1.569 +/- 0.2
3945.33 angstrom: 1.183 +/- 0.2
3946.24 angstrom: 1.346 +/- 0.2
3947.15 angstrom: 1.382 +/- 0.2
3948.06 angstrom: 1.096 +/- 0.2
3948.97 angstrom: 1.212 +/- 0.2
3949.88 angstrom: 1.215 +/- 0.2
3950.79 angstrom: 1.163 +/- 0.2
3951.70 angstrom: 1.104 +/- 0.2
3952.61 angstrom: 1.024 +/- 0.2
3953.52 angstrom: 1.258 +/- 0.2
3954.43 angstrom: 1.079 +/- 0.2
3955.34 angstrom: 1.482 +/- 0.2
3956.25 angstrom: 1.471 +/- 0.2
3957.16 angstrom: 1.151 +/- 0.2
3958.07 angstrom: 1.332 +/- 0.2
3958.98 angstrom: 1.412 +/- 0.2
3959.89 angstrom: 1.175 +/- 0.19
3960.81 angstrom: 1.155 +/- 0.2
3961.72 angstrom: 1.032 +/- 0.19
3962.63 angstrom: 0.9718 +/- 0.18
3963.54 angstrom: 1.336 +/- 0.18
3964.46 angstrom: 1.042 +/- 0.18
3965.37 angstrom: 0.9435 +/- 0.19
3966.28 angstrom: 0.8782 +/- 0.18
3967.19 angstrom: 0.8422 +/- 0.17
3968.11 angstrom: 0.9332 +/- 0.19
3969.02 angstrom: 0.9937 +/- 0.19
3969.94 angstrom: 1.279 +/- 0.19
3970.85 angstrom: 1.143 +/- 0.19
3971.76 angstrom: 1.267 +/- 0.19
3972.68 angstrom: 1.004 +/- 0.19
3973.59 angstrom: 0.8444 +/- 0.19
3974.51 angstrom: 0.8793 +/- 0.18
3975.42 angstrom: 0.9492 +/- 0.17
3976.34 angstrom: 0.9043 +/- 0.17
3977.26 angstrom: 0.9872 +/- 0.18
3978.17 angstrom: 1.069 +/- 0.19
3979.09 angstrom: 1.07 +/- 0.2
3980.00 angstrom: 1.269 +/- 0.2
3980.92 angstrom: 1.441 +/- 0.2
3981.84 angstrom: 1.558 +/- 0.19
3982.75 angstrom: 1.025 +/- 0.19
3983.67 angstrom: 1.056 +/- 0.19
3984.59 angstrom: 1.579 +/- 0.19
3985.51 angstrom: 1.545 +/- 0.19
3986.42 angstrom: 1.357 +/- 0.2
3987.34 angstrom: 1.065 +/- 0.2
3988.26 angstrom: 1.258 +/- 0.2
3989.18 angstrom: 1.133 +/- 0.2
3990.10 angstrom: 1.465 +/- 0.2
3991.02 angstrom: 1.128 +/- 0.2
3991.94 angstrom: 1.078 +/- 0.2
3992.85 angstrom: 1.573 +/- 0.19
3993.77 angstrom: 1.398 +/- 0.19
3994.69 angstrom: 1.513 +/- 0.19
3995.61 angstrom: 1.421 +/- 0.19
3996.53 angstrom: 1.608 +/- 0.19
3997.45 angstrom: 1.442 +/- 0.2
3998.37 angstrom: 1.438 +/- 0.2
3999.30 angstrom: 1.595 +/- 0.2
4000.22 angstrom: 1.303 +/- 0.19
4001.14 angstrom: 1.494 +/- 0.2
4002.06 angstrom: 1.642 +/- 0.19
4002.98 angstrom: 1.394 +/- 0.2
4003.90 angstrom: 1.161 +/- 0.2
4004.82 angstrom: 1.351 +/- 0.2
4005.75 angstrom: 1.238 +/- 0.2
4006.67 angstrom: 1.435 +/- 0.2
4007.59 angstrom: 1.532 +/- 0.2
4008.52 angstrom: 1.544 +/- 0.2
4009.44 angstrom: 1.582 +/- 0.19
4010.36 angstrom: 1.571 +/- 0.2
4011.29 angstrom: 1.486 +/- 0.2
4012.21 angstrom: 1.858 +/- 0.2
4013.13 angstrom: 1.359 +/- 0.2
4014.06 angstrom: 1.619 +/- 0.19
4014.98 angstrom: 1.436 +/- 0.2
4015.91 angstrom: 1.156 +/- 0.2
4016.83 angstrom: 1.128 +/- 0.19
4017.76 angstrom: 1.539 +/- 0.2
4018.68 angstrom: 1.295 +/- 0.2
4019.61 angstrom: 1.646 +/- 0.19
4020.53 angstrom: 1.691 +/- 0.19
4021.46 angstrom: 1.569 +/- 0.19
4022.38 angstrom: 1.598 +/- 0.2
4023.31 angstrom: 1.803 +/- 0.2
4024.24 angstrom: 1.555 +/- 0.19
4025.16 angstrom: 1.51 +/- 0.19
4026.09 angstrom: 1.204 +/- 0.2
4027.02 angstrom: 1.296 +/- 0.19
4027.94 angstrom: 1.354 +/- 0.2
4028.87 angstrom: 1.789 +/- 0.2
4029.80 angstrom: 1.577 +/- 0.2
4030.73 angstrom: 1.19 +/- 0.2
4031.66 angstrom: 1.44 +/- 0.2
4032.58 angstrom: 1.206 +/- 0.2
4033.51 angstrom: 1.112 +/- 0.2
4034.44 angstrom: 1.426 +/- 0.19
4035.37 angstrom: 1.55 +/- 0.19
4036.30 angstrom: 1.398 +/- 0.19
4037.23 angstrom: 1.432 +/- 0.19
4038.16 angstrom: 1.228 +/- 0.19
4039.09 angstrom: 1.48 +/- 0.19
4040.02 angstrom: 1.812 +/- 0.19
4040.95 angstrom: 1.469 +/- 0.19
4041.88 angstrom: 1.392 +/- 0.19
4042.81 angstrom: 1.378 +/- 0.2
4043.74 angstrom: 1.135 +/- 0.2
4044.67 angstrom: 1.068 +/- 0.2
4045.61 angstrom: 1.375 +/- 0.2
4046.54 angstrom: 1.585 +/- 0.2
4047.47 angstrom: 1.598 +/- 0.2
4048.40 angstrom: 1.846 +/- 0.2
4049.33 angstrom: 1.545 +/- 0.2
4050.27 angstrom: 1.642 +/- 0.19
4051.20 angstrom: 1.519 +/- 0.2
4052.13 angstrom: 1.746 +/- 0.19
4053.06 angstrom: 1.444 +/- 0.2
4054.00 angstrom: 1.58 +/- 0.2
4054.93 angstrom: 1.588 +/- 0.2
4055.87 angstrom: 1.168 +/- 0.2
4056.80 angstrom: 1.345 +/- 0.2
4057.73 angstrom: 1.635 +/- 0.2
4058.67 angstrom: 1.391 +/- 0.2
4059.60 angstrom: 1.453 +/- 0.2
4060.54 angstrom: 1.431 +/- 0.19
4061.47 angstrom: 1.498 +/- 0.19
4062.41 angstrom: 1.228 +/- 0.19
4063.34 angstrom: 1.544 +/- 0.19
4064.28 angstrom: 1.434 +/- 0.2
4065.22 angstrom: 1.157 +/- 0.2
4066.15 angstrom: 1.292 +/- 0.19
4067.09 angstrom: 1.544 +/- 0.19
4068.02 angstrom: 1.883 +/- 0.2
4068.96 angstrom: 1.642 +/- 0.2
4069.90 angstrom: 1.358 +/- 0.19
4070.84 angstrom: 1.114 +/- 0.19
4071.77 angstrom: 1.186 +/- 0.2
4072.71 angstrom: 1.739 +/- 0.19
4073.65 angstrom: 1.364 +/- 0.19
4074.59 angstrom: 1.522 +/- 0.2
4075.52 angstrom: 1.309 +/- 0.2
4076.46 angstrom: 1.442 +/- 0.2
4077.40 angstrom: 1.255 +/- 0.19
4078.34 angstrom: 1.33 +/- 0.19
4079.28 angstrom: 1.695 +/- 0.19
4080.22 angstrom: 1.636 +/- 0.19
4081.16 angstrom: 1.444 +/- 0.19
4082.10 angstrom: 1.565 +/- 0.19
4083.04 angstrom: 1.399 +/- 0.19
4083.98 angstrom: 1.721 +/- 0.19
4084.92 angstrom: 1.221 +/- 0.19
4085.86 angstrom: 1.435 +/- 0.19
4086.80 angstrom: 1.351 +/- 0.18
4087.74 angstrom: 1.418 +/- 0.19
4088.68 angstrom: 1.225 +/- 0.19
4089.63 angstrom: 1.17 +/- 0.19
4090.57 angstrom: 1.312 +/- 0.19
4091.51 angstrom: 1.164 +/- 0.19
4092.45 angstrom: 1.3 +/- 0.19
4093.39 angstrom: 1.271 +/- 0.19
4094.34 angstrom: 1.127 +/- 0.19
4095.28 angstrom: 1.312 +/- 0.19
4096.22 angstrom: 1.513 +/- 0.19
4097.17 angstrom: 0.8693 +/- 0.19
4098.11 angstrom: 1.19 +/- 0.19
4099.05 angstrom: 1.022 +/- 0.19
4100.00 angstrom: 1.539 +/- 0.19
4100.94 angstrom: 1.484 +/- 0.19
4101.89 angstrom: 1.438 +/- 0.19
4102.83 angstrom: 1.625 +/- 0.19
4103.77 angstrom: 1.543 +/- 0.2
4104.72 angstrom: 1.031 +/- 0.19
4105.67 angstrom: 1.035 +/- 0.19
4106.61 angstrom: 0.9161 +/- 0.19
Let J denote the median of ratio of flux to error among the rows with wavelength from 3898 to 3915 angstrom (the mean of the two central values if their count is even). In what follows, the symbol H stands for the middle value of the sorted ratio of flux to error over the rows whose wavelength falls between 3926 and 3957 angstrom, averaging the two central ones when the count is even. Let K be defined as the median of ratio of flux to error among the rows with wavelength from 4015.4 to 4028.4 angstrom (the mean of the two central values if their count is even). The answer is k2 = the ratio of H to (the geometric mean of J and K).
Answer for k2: 0.86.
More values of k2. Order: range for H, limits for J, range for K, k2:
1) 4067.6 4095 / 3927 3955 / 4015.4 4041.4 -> 1.07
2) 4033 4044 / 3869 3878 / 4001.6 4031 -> 1.09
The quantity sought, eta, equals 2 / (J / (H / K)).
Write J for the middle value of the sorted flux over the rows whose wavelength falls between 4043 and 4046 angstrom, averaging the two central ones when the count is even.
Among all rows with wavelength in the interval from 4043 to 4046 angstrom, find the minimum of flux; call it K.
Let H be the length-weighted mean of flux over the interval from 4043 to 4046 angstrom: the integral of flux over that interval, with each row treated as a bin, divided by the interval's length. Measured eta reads 1.98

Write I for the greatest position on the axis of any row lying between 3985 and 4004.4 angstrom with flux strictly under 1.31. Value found 4003.90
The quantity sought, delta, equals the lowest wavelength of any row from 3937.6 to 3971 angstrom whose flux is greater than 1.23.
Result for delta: 3938.07 angstrom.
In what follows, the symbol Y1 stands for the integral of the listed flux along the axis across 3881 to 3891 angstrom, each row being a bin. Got 11.6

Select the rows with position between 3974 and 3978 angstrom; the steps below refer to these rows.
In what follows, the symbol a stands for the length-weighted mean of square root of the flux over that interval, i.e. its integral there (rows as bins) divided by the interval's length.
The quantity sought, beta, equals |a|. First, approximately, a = 0.97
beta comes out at 0.97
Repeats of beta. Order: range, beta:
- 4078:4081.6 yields 1.24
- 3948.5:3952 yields 1.08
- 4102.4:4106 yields 1.14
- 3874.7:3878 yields 1.13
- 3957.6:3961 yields 1.13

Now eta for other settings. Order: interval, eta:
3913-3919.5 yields 1.95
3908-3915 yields 1.85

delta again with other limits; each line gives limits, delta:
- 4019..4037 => 4019.61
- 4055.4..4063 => 4056.80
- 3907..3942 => 3907.36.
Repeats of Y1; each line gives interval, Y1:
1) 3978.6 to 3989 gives 13.4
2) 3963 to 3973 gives 10.6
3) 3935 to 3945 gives 12.9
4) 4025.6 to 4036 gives 14.3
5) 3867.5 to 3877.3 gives 12.8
